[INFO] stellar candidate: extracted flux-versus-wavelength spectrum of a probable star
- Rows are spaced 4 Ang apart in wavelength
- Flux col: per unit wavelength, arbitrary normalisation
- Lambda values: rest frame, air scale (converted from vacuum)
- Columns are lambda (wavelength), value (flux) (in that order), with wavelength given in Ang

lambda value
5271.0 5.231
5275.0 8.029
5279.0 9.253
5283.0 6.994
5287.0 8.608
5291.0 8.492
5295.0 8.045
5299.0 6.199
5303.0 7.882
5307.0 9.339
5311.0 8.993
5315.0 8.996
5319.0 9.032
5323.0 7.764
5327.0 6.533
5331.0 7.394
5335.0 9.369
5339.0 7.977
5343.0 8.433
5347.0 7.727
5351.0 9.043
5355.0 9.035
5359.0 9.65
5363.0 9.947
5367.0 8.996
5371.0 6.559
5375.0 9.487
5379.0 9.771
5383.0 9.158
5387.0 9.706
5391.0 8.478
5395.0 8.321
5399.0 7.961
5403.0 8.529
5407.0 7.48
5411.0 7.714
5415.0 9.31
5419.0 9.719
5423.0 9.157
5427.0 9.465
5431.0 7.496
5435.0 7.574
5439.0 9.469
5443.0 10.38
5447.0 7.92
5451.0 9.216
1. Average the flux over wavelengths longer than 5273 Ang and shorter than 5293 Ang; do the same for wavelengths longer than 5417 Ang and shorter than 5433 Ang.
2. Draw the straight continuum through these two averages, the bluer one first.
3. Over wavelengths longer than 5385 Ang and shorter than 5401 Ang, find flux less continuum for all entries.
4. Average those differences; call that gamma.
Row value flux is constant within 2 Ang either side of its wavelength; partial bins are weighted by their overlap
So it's -0.2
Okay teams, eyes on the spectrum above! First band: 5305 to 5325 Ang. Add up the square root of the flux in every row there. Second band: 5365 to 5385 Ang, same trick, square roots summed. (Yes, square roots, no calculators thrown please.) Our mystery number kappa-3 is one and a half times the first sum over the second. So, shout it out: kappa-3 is 1.51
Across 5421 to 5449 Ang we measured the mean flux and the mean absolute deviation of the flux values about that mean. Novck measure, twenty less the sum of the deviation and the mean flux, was 10.3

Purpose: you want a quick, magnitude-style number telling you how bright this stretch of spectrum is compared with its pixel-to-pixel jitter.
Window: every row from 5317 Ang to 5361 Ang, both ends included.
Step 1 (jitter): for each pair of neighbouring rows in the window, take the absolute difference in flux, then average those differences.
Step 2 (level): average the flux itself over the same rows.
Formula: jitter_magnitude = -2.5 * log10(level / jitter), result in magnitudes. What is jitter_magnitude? -2.32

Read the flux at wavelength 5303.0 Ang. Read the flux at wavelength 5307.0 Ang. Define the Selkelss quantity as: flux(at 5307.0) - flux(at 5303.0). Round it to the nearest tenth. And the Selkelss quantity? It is 1.5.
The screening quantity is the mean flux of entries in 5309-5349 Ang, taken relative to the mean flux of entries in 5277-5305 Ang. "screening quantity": 1.04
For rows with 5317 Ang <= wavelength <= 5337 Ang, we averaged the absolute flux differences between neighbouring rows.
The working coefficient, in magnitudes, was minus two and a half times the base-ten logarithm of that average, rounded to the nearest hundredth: -0.31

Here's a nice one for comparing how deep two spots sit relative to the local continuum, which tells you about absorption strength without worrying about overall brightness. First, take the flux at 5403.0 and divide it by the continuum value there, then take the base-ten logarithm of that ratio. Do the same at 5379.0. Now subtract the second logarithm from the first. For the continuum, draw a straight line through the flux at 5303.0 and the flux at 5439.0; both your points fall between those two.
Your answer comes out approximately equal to -0.073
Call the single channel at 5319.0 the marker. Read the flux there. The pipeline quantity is 9.032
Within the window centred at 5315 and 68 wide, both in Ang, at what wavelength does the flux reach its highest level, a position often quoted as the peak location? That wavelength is 5335.0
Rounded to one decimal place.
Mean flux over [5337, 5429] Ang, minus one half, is 8.3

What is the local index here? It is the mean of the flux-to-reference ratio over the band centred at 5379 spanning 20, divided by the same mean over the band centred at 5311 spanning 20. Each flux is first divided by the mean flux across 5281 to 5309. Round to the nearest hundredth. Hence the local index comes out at 1.01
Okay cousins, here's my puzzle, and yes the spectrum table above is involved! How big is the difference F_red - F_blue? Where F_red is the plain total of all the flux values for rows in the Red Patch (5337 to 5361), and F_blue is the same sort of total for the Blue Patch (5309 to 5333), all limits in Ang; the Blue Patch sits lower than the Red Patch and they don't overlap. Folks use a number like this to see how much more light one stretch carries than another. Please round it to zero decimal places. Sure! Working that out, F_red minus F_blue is 3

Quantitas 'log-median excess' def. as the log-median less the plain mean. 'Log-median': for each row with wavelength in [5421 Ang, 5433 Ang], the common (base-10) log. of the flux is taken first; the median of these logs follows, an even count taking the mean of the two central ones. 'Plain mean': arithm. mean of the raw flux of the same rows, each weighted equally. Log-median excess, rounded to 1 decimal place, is -7.7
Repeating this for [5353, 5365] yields -8.6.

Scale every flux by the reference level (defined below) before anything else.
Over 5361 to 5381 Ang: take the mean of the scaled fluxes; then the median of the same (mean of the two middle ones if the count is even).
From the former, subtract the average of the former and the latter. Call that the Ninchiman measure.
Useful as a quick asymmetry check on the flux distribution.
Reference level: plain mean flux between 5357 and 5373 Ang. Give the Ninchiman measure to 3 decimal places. -0.030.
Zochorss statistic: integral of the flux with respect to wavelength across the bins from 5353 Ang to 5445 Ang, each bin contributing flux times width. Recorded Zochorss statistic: 813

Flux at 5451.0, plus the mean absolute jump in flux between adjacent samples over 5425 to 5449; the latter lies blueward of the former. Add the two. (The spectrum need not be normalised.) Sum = 10.7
